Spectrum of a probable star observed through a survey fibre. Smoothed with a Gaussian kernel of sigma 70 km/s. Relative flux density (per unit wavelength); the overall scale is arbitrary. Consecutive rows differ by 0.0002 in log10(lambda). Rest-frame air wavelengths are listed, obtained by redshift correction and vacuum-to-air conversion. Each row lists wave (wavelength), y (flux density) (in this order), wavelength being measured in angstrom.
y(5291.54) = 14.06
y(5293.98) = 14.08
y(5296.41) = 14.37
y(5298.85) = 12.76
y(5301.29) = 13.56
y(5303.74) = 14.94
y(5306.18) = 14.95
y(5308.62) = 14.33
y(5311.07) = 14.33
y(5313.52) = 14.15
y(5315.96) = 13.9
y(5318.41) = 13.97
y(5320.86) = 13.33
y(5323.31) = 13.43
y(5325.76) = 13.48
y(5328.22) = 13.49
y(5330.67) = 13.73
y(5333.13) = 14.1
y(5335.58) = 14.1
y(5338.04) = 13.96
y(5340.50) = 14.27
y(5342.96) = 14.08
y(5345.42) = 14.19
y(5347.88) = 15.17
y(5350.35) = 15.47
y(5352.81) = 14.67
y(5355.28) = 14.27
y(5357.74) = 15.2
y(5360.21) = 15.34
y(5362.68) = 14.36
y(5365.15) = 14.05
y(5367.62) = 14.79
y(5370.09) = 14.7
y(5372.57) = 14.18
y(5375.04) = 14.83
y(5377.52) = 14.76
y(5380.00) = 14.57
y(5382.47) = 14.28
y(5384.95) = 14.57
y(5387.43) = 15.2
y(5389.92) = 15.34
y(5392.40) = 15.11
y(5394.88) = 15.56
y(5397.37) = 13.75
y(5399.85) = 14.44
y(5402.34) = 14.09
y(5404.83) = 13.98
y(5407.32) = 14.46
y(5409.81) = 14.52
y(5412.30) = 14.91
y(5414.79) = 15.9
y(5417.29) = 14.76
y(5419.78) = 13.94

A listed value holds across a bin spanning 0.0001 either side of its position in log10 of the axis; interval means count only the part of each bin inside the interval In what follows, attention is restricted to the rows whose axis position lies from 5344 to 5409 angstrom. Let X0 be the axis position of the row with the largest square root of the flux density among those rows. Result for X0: 5394.88 angstrom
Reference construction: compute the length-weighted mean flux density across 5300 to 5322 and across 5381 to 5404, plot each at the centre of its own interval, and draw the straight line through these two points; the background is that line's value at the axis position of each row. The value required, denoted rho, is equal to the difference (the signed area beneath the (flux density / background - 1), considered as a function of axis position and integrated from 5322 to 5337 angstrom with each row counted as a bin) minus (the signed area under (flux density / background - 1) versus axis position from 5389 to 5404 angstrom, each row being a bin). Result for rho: -0.55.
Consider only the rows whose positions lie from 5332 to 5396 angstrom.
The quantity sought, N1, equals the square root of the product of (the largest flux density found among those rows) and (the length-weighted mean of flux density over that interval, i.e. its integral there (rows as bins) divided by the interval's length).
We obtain 15.1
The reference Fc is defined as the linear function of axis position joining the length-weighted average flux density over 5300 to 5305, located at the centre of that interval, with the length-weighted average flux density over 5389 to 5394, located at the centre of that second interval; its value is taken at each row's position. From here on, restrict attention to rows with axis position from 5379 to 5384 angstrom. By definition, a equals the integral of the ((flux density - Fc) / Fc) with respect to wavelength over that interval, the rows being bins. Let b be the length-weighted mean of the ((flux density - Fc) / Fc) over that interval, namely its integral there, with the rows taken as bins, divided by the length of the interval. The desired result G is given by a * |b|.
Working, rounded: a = -0.2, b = -0.05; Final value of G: -0.011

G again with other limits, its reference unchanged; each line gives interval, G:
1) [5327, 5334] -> -0.021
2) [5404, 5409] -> -0.029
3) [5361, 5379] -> -0.017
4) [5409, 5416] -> -0.004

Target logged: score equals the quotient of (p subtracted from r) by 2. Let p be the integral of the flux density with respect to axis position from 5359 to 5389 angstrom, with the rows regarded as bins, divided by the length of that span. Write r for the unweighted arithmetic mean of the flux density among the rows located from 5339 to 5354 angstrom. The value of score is 0.00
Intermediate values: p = 14.64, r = 14.6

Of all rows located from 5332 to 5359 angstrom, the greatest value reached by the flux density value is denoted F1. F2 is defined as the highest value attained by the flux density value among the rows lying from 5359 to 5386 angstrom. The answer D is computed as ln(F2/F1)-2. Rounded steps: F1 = 15.47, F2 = 15.34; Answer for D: -2.01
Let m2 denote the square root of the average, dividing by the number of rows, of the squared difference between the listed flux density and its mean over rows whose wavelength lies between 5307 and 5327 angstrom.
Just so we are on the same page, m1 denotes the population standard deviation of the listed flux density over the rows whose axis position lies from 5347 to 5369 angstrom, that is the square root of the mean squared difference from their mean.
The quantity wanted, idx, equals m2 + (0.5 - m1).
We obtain 0.40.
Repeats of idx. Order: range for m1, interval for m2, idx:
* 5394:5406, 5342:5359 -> 0.38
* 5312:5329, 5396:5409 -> 0.48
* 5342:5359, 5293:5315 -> 0.62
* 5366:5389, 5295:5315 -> 0.89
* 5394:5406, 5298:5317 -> 0.54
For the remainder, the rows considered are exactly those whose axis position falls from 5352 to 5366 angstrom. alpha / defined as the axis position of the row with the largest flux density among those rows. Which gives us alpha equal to 5360.21 angstrom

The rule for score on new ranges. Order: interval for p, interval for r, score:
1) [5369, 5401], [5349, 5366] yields 0.03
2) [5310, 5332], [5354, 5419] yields 0.47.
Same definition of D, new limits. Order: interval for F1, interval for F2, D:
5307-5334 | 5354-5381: -1.93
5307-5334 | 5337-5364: -1.92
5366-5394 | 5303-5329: -2.03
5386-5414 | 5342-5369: -2.01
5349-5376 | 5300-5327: -2.03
